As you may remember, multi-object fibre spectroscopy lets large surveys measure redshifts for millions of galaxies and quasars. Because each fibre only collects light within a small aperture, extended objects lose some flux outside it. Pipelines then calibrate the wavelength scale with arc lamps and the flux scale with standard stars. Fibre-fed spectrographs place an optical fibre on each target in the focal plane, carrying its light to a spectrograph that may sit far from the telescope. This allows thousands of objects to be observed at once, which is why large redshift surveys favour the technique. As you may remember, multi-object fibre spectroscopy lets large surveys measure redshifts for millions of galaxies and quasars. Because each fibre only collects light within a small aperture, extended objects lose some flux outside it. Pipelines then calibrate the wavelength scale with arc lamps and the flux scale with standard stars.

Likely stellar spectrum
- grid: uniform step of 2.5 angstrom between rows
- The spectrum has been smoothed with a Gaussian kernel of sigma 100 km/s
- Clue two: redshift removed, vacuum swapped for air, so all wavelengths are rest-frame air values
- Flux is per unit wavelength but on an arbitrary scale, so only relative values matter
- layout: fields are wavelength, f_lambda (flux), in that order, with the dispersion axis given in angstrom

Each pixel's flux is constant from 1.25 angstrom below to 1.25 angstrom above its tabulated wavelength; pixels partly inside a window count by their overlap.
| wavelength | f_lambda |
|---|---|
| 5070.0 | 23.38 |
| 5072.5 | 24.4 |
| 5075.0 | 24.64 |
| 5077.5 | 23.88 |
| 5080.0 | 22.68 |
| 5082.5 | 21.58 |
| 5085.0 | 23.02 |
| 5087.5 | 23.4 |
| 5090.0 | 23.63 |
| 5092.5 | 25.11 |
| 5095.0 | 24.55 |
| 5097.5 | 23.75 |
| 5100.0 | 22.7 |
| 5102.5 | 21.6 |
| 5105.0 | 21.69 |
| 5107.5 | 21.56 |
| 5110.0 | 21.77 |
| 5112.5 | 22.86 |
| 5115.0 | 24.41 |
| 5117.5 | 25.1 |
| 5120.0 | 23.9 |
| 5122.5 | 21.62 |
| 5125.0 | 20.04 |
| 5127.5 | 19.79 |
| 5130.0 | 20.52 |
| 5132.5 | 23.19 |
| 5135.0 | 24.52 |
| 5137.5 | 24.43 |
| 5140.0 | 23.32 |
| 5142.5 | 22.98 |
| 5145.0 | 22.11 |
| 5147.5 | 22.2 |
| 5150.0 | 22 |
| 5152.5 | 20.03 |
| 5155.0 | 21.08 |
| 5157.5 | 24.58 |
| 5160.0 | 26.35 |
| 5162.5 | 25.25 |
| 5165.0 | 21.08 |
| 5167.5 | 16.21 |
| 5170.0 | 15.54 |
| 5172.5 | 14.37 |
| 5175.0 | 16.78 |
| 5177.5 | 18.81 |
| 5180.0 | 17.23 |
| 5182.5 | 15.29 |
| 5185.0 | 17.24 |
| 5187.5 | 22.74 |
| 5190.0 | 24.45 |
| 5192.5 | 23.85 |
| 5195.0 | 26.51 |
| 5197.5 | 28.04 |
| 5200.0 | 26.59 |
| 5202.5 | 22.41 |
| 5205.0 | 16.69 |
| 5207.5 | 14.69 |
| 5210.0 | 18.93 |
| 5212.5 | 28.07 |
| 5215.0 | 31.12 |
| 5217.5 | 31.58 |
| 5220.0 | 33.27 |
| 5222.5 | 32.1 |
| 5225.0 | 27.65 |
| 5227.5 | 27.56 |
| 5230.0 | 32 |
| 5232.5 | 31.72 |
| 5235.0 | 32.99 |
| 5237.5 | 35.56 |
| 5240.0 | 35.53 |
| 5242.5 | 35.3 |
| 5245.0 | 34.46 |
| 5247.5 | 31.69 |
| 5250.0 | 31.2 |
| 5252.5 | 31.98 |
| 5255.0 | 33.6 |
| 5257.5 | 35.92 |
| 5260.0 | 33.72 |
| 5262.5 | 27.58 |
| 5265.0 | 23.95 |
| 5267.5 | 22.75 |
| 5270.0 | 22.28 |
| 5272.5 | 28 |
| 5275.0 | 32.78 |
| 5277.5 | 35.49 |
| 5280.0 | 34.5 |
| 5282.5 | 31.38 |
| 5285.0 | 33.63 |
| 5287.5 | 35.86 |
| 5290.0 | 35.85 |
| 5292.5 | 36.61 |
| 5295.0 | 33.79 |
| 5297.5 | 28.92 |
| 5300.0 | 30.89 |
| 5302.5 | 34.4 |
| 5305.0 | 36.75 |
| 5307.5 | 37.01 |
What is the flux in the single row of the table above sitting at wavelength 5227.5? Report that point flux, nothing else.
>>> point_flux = 27.56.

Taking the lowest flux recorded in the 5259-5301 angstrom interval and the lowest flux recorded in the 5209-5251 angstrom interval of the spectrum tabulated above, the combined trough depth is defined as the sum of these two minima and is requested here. 41.2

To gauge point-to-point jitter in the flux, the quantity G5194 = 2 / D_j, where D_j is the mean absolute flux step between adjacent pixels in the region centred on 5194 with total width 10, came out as 1.3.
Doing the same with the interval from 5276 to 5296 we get 1.1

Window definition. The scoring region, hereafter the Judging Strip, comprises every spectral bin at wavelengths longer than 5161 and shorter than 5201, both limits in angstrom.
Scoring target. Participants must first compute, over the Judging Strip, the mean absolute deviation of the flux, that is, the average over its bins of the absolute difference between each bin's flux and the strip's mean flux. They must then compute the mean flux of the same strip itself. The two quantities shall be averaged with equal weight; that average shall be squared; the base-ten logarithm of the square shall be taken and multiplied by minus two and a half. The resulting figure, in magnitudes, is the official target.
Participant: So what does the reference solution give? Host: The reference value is -5.5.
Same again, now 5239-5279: -6.2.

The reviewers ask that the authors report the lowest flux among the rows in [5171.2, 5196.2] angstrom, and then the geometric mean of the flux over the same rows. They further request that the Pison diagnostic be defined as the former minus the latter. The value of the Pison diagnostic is -4.9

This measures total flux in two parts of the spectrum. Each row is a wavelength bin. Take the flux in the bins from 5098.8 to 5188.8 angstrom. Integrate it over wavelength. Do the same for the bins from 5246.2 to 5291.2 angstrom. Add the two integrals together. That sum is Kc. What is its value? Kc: 3318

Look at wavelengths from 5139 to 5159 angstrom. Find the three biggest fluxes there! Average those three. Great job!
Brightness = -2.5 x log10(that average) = -3.43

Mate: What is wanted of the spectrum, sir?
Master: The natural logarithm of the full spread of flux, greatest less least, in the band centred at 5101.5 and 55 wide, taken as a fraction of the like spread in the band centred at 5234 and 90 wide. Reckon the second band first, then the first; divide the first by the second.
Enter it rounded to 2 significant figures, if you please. -1.4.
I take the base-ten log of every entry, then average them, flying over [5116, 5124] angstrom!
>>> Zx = 1.37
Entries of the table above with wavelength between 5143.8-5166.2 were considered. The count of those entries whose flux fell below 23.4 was 6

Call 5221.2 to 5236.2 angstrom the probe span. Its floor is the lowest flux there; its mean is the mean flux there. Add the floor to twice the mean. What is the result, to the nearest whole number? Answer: 89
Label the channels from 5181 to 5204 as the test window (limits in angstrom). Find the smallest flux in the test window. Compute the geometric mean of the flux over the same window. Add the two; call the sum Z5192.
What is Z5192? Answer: 38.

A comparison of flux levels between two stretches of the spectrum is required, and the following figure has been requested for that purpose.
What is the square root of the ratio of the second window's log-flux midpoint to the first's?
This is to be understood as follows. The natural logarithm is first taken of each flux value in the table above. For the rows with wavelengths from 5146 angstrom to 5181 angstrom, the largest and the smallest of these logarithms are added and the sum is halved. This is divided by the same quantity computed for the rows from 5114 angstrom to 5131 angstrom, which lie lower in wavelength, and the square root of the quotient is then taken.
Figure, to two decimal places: 0.98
